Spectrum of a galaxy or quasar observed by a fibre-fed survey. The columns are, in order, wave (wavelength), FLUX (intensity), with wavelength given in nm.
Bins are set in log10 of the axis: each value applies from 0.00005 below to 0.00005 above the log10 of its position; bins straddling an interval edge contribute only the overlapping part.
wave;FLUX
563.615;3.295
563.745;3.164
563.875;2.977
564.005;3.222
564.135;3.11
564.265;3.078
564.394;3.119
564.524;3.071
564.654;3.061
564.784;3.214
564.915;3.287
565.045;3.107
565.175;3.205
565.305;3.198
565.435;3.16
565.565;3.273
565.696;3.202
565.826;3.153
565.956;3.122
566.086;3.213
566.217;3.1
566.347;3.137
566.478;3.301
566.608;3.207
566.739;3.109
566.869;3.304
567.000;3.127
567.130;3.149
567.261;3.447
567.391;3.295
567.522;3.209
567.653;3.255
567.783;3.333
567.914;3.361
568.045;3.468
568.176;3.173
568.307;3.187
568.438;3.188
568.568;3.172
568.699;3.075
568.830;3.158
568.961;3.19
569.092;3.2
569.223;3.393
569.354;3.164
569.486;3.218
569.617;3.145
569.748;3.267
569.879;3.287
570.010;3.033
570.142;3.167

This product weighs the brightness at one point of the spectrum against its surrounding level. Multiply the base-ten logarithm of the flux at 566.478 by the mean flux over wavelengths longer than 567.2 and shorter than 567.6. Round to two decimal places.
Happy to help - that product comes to 1.72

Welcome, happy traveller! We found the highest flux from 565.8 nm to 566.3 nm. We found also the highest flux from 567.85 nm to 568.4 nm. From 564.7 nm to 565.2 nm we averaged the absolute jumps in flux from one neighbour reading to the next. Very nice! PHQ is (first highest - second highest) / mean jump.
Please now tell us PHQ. -2.2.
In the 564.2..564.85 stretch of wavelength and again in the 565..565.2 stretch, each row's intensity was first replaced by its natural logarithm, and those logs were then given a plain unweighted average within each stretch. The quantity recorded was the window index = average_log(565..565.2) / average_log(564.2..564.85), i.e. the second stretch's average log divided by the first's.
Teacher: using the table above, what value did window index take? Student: 1.013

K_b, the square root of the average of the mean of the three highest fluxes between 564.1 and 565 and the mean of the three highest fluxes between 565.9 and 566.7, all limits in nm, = 1.80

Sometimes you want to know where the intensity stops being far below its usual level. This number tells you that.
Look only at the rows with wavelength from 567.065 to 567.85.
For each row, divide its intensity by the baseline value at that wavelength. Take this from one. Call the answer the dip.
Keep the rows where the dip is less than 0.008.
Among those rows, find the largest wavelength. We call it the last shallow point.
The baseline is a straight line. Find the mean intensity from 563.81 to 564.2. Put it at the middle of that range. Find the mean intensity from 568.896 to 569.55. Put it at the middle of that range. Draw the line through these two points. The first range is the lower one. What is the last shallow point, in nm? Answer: 567.783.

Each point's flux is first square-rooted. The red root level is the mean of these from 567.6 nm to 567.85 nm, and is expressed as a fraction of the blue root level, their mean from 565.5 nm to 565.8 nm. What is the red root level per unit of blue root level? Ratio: 1.01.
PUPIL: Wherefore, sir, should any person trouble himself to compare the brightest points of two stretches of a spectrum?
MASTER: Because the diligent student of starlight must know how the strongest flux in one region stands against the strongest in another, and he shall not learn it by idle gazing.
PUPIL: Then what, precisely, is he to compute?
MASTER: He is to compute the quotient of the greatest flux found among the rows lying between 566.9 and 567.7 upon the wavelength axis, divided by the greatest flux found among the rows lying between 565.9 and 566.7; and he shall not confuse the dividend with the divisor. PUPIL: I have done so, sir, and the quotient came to 1.044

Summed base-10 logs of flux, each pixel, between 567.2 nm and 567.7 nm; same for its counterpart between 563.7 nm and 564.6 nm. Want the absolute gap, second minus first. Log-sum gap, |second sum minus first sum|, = 1.37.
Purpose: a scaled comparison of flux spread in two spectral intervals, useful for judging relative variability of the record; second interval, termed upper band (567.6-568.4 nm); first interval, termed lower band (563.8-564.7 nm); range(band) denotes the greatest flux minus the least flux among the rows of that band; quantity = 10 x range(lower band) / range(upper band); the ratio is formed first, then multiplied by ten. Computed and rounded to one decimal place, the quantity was 8.3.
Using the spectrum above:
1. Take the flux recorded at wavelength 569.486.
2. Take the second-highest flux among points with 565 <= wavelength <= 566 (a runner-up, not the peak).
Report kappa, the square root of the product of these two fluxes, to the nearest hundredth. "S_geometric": 3.21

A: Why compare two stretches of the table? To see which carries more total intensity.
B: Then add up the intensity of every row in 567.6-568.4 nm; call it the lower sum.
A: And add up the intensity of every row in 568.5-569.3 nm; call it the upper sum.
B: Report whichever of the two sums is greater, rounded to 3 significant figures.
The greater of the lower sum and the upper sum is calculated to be 19.8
